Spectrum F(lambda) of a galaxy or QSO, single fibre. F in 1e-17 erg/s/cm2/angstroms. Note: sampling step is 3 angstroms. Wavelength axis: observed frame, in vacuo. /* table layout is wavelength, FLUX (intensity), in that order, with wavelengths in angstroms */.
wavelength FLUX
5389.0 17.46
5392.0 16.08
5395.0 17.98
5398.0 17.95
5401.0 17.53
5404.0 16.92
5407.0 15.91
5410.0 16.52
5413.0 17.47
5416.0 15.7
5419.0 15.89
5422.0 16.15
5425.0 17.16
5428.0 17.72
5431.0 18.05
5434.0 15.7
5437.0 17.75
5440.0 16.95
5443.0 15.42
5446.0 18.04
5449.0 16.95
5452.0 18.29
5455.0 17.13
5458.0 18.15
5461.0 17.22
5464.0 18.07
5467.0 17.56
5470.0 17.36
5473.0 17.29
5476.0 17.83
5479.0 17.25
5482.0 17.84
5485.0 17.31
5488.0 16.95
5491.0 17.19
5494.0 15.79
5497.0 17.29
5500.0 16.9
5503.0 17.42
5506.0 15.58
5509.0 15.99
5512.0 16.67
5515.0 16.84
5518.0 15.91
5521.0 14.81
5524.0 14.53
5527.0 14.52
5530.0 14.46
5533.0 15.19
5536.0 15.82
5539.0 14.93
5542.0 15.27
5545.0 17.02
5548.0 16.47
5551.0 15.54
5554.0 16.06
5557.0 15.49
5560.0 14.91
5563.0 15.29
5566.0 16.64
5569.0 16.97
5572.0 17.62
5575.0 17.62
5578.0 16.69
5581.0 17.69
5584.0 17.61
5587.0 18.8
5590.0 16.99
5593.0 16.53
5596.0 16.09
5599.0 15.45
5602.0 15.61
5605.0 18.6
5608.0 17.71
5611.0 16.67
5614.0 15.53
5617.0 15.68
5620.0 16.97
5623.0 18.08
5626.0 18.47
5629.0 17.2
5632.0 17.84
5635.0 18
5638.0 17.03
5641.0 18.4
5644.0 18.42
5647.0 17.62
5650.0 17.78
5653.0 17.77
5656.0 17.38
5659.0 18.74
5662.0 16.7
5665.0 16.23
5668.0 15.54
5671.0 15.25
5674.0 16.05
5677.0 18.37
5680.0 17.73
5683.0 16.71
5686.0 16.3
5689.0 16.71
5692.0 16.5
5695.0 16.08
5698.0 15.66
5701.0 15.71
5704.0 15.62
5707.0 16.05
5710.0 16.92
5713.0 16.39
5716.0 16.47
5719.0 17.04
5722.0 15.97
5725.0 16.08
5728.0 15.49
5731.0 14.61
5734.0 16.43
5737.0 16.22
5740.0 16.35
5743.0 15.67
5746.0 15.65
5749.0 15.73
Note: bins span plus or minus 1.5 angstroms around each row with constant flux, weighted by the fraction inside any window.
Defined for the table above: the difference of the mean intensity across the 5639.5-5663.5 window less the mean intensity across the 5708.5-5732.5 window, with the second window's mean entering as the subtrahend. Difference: 1.7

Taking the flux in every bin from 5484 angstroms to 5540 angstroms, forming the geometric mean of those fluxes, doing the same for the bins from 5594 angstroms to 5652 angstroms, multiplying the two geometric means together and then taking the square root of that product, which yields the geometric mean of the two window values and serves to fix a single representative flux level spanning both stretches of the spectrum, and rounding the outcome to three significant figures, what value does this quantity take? 16.6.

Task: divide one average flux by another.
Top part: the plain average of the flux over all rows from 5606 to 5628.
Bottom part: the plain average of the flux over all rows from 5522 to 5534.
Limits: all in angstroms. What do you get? 1.16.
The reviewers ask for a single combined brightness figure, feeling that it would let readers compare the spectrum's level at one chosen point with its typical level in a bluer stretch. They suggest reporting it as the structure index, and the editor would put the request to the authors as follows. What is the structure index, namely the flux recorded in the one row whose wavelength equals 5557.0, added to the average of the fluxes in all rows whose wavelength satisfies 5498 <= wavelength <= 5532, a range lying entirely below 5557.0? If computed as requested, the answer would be 31.3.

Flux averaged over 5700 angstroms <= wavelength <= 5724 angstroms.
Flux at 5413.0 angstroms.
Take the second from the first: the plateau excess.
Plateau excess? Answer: -1.2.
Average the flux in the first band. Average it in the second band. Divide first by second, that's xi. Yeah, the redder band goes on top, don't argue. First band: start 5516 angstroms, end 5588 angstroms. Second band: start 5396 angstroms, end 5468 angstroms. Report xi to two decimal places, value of 0.94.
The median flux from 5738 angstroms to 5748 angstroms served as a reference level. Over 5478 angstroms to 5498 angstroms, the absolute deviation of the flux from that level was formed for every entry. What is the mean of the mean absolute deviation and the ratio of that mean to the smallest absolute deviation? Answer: 6.6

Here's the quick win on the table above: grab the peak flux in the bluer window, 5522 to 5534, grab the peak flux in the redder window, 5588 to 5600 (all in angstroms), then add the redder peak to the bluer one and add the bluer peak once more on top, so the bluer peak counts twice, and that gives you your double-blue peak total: 47.4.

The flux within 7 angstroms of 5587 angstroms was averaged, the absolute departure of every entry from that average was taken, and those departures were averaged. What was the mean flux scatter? 0.61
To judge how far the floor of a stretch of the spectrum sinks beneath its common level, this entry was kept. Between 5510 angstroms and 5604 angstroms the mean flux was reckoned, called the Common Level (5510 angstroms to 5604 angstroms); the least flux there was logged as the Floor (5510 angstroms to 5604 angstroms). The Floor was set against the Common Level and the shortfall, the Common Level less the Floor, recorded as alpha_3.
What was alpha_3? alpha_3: 1.7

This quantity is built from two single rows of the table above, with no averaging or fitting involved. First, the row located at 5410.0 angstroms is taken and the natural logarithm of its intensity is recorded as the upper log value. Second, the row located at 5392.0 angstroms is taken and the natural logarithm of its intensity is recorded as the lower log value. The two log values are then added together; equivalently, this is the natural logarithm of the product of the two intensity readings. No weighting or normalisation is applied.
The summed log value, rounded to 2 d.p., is 5.58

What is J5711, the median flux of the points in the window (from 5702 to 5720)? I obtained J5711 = 16.4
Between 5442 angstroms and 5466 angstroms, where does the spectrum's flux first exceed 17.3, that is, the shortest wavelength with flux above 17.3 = 5446.0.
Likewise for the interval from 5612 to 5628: 5623.0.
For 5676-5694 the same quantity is 5677.0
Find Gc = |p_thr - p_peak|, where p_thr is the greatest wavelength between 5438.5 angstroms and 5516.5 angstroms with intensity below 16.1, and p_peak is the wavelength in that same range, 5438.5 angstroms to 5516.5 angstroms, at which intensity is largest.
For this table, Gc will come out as 57 angstroms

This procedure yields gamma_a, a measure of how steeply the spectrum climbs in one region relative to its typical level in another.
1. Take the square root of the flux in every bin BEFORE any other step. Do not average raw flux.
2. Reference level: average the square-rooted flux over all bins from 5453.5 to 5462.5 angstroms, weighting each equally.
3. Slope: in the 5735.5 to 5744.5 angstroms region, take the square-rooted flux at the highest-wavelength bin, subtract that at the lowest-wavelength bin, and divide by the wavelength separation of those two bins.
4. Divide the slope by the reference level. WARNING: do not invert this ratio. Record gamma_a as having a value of -0.0027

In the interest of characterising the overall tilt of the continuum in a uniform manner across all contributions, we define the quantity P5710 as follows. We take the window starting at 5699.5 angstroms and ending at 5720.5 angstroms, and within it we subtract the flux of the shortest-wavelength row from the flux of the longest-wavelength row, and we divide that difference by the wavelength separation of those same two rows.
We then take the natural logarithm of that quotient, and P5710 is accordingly -2.6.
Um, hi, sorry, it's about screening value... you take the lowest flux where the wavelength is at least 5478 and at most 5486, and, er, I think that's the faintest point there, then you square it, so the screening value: 298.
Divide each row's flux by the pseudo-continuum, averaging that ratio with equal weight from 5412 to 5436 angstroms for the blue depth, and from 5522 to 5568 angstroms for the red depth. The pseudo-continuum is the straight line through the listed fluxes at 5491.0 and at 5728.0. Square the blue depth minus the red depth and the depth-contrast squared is 0.0006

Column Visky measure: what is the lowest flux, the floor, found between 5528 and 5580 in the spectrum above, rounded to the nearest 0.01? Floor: 14.46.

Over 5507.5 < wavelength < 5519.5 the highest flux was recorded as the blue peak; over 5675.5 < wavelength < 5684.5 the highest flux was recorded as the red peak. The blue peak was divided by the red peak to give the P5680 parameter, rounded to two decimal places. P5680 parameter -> 0.92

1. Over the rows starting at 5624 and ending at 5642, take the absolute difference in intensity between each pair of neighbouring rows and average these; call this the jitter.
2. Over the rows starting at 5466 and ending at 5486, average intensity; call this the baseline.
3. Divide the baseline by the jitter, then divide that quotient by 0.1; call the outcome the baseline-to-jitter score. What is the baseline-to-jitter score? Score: 198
